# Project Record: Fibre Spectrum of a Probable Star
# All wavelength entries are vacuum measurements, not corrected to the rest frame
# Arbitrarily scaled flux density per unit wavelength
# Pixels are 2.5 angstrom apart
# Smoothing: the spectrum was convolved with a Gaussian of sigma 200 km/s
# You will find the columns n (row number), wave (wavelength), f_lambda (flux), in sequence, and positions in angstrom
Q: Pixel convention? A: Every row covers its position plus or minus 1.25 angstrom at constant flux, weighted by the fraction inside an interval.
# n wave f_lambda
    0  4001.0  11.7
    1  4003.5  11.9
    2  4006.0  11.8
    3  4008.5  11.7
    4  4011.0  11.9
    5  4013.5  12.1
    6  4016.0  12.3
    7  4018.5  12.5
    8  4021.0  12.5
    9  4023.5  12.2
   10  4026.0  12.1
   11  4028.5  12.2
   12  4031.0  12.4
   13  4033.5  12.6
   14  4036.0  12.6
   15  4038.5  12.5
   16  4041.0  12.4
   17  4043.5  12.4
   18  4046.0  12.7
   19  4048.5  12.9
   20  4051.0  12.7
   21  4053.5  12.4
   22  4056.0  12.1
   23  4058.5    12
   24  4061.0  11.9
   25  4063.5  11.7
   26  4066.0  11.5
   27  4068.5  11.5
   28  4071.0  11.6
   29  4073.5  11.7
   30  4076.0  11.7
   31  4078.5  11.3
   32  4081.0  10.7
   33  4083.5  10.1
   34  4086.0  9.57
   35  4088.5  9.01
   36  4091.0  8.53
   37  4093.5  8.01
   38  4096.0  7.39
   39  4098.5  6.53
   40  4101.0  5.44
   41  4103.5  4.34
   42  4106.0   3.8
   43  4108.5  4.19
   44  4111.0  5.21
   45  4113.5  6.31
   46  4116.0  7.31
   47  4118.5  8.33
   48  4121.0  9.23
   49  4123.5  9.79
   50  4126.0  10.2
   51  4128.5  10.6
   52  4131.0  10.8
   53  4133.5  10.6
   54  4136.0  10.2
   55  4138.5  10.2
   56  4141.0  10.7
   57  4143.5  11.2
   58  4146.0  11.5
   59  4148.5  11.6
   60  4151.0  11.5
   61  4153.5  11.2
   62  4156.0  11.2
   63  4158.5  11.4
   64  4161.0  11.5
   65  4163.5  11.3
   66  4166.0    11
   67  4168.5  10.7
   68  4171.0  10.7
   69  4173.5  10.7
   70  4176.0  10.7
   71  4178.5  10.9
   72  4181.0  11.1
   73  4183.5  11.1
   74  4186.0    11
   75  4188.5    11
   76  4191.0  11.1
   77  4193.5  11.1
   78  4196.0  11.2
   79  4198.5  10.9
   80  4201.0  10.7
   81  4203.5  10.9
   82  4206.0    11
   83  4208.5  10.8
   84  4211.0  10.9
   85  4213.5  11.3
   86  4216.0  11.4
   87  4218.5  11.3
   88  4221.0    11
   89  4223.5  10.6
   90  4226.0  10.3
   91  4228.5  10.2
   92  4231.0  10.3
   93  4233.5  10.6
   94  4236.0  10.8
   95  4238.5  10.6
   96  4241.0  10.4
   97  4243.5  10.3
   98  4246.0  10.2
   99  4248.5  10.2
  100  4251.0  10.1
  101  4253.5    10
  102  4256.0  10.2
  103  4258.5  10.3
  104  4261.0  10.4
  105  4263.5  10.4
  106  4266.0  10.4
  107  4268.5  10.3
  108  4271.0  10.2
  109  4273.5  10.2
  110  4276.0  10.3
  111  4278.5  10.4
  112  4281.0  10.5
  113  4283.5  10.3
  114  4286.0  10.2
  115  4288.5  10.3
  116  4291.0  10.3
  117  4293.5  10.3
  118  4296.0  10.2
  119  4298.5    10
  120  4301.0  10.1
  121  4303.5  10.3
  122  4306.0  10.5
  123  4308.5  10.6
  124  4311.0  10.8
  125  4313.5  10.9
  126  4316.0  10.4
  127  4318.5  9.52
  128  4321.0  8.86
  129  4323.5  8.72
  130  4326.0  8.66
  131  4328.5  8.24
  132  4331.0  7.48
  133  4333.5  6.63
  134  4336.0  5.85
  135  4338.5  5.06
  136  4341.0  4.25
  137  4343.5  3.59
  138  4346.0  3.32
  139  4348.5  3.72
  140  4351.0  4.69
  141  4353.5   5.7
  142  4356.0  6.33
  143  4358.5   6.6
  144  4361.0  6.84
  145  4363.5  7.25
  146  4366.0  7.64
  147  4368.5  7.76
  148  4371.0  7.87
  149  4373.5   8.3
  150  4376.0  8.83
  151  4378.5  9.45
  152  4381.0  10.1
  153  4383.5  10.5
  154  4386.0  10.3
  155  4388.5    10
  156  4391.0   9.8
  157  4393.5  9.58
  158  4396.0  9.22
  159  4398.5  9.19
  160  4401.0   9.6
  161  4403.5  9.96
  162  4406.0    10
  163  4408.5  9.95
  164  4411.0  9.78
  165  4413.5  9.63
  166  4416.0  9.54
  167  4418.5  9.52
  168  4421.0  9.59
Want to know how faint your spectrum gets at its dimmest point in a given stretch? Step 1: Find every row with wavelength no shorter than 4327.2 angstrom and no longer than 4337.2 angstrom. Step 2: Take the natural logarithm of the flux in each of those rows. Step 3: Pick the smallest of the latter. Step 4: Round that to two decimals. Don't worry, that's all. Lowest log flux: 1.77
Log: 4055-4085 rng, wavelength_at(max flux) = 4056.0 angstrom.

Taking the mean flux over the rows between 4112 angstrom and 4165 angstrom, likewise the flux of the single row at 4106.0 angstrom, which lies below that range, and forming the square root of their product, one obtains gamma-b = 6.3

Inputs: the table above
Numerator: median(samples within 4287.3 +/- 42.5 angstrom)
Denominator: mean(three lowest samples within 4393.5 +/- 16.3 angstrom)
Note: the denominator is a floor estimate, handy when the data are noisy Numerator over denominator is 1.11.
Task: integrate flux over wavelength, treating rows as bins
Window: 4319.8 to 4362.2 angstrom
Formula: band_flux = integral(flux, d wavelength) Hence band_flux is 261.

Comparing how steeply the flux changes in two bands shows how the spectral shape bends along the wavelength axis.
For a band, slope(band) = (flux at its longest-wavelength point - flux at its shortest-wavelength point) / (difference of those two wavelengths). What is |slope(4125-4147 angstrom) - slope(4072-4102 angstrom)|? 0.29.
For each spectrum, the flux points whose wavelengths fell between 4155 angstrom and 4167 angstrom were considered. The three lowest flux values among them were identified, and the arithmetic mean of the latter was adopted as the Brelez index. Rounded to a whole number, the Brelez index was 11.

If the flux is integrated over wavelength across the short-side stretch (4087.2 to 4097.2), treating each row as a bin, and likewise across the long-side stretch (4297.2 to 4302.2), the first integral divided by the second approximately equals 1.6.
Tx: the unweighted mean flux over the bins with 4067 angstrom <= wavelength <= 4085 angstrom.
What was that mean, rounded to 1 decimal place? 11.2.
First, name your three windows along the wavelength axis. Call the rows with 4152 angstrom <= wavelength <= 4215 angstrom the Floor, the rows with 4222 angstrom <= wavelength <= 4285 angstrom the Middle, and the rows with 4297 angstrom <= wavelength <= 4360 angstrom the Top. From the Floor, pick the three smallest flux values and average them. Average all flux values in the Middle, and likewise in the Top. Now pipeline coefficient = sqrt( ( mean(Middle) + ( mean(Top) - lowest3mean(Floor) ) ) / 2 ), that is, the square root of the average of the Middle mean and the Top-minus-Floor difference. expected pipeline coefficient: 1.91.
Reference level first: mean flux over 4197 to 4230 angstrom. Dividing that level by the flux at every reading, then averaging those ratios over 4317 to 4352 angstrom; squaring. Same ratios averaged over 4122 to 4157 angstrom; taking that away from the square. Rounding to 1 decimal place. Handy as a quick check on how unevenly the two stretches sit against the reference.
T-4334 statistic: 2.8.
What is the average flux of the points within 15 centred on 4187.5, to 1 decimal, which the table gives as 11.1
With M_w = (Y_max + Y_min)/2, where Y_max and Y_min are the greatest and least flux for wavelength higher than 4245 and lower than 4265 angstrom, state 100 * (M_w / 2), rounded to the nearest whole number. 510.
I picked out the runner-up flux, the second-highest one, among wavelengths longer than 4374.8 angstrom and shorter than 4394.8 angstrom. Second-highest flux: 10.3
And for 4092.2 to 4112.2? 7.39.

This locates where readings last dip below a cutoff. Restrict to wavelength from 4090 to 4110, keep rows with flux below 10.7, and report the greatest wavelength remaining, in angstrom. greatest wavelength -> 4108.5 angstrom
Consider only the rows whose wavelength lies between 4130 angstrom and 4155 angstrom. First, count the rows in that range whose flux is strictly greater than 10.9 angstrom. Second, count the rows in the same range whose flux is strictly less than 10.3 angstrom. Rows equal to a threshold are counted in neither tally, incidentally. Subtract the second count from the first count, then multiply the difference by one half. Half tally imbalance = 1.50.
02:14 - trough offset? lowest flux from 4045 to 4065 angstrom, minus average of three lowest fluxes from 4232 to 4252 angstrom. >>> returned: 1.5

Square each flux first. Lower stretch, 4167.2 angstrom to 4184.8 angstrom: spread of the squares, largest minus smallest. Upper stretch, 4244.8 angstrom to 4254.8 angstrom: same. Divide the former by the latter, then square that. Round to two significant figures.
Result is 4.7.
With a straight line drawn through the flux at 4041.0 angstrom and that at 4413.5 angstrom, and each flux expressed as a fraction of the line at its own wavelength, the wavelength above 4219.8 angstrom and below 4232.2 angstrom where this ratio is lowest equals 4228.5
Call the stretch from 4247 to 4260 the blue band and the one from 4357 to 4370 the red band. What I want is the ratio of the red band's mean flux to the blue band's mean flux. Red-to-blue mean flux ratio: 0.71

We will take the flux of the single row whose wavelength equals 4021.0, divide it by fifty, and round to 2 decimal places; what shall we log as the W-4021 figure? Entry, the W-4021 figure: 0.25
